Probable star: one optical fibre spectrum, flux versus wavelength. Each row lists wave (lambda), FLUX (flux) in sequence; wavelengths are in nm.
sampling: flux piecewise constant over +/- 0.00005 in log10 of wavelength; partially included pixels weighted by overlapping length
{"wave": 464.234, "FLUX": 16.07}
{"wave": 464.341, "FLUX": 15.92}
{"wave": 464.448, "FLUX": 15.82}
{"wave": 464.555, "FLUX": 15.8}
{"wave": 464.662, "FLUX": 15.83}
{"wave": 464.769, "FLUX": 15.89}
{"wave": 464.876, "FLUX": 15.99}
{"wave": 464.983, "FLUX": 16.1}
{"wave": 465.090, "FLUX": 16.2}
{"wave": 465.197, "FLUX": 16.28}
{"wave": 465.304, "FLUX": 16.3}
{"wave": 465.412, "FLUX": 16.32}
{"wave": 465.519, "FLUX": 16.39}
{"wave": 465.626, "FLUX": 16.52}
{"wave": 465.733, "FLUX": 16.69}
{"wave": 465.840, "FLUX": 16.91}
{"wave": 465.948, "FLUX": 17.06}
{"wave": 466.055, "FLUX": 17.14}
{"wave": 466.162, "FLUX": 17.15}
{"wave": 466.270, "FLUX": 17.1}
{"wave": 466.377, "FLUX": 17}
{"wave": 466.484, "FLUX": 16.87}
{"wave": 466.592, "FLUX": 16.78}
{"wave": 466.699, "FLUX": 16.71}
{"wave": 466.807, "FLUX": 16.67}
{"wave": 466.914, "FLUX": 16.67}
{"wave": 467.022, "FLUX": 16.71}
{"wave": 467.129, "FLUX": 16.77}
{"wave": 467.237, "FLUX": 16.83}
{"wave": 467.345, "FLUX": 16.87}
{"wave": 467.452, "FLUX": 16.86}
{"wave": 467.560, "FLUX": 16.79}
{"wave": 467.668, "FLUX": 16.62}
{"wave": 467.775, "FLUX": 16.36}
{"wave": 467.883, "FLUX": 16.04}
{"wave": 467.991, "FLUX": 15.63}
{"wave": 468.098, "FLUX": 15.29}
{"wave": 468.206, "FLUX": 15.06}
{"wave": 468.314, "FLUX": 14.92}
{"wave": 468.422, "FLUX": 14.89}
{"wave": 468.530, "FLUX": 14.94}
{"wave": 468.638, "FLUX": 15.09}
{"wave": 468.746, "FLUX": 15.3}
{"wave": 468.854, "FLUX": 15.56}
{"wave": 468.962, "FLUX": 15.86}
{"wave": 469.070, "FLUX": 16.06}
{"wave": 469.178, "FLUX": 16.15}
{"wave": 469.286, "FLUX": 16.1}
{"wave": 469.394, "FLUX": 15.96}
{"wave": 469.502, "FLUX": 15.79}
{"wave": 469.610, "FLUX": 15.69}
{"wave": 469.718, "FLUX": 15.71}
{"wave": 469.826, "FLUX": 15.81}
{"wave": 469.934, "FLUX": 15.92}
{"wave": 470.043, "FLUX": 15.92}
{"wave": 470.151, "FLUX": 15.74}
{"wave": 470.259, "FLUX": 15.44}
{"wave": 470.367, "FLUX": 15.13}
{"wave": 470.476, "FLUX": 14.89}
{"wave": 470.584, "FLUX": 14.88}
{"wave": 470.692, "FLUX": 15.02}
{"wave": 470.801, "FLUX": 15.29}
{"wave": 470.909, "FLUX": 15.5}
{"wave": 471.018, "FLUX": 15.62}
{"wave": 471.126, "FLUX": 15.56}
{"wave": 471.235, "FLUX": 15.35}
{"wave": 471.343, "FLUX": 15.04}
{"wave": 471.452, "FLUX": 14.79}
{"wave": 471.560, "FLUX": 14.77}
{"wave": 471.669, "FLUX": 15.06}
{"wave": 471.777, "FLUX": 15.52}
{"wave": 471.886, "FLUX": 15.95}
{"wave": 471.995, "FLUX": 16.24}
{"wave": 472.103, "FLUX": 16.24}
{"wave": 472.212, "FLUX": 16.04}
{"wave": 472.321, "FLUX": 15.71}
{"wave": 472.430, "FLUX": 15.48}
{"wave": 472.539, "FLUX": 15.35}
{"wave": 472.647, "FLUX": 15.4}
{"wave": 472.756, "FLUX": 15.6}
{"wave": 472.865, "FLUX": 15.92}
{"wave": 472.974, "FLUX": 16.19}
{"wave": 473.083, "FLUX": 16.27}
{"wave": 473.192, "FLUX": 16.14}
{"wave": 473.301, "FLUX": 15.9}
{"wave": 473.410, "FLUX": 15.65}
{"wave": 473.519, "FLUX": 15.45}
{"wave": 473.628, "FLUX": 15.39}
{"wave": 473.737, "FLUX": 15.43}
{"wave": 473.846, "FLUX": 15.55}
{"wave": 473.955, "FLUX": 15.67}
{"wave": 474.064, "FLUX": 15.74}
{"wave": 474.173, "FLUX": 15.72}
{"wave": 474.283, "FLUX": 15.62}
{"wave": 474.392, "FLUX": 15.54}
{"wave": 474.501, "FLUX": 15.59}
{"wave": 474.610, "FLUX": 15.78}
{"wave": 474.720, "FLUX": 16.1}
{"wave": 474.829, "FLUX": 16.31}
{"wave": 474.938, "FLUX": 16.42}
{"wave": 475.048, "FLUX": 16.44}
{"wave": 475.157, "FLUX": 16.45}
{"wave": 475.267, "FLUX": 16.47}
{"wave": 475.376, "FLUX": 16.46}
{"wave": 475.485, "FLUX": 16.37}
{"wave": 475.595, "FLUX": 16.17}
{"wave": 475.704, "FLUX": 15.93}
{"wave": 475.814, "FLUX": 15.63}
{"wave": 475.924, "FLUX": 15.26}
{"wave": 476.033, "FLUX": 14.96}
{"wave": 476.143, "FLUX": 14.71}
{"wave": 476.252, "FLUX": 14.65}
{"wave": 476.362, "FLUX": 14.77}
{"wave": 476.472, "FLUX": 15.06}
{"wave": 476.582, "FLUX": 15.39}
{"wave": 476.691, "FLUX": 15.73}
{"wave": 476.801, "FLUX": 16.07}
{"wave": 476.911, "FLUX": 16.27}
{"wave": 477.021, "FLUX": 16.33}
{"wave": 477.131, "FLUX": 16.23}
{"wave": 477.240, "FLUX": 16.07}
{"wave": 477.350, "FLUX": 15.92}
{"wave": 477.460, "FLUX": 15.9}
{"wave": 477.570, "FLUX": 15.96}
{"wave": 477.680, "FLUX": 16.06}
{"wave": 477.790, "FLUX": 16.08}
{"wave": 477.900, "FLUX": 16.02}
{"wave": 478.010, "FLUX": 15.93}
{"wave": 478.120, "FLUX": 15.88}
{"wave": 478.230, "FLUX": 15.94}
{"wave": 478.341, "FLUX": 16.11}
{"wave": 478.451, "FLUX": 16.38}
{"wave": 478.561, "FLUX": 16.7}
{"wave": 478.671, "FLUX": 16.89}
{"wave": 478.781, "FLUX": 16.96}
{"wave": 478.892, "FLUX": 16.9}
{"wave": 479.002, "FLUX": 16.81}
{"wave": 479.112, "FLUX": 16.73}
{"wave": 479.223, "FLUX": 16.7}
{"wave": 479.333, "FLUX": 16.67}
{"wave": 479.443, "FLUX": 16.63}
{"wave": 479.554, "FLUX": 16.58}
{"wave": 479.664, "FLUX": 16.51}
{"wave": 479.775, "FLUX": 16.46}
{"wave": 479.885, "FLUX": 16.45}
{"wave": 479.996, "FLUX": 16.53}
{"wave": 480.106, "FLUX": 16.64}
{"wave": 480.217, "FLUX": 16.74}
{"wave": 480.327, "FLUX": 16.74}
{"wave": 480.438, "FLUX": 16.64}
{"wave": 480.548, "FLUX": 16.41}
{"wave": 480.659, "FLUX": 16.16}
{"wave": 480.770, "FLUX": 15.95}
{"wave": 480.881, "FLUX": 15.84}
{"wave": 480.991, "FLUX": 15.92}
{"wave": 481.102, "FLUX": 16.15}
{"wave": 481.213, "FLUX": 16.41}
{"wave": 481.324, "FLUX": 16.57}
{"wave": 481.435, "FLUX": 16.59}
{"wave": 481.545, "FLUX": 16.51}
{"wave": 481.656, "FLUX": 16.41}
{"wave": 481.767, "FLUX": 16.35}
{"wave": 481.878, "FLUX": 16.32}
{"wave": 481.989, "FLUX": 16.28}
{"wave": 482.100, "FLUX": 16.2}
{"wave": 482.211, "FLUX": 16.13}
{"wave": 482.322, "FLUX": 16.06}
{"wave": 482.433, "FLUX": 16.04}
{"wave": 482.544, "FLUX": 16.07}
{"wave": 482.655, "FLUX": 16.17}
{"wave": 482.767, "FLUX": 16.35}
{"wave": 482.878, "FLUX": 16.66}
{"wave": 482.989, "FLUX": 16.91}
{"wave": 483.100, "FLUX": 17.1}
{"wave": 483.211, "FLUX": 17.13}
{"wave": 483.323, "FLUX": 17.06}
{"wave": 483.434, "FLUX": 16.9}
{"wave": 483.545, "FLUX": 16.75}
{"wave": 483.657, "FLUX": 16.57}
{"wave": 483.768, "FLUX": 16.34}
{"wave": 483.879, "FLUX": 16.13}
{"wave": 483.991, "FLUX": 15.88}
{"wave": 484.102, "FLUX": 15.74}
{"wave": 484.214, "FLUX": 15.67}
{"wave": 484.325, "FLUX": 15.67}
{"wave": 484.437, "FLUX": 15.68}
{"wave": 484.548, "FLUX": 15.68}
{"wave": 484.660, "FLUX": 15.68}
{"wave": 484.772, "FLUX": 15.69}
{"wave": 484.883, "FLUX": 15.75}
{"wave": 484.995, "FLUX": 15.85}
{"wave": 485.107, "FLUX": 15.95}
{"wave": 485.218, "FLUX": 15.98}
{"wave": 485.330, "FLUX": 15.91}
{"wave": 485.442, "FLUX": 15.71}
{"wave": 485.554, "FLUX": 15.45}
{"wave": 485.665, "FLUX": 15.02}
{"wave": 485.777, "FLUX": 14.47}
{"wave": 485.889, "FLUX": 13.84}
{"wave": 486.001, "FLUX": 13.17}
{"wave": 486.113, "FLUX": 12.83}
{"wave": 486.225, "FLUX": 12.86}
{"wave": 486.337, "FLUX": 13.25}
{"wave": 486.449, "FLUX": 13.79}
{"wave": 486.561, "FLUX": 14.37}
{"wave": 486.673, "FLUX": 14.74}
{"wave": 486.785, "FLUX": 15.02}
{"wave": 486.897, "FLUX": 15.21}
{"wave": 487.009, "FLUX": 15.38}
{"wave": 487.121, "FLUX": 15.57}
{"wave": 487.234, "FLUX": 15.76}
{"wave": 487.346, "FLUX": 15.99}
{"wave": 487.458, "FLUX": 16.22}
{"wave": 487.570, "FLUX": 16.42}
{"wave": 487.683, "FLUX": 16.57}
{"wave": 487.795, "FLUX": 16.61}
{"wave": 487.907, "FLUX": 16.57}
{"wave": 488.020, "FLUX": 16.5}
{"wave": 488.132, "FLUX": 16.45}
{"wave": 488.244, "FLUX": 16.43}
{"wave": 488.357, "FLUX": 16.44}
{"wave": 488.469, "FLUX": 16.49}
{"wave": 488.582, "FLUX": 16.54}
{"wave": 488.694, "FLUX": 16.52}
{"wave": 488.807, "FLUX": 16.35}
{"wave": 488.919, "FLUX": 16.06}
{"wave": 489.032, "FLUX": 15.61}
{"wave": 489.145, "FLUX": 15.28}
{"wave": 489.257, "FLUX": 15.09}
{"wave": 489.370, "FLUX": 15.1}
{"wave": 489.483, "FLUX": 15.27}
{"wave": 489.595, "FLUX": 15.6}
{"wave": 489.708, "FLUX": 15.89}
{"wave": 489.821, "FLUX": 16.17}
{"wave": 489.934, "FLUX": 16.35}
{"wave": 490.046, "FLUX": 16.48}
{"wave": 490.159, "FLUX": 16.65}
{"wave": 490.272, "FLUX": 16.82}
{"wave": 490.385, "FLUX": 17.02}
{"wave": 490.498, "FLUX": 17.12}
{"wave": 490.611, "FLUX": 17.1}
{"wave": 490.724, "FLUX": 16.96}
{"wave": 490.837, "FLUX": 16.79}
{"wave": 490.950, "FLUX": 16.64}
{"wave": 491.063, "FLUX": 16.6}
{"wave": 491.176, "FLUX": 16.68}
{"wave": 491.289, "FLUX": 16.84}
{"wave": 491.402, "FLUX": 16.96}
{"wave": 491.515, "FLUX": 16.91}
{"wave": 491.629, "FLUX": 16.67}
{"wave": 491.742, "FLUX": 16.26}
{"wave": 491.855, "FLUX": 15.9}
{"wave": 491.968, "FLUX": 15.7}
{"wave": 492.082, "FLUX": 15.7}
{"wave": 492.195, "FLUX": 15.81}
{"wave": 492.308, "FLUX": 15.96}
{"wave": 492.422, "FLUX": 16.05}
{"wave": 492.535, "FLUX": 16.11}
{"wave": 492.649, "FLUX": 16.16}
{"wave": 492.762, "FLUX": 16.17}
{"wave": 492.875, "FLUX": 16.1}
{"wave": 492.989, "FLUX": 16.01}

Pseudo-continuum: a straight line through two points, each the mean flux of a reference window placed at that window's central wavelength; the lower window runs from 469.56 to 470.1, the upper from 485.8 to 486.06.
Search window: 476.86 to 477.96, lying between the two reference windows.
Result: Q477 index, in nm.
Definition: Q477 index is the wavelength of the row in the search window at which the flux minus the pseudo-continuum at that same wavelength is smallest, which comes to 477.460 nm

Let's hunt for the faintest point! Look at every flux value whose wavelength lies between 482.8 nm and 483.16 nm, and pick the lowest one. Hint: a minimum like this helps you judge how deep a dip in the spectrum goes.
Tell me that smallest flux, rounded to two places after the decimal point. 16.66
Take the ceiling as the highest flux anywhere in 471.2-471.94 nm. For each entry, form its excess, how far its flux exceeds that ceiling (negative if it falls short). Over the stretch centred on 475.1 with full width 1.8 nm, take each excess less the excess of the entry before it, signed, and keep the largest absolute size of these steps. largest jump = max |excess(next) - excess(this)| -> 0.37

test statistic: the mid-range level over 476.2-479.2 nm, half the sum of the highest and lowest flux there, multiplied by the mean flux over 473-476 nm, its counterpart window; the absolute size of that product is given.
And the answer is 251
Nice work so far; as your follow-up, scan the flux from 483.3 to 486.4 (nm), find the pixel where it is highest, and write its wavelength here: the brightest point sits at 483.323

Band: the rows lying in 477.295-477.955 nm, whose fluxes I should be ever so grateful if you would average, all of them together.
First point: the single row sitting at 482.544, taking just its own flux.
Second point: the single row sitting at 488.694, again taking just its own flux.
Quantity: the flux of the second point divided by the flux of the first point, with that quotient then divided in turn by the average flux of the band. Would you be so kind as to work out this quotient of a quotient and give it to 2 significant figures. 0.064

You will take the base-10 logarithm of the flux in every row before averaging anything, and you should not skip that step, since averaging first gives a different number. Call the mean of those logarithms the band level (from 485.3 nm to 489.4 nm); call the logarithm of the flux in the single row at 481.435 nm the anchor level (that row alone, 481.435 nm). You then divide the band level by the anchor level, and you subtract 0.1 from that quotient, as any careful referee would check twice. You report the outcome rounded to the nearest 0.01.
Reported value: 0.87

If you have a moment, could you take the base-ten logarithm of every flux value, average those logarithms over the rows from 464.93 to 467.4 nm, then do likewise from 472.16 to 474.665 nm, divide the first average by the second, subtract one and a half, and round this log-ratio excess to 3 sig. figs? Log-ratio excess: -0.478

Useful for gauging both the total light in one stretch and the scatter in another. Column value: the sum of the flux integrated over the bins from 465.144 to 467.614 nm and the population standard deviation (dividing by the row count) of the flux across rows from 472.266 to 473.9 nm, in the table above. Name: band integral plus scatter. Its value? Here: 42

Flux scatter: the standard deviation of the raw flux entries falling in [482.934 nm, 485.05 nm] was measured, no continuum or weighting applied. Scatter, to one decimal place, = 0.6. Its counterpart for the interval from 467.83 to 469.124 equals 0.4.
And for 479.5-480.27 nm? 0.1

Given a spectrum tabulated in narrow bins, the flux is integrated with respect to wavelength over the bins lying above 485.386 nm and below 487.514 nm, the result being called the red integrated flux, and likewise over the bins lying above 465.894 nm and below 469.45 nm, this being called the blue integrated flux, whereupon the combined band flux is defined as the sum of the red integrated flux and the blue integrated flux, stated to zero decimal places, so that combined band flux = 89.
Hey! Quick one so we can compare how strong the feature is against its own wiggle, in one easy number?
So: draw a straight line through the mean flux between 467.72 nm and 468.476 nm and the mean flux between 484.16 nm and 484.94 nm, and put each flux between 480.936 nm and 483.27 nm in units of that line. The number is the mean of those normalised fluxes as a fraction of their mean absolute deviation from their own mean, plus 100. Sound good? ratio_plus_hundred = 163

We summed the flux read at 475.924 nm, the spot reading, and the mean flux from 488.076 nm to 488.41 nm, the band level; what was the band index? 31.7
